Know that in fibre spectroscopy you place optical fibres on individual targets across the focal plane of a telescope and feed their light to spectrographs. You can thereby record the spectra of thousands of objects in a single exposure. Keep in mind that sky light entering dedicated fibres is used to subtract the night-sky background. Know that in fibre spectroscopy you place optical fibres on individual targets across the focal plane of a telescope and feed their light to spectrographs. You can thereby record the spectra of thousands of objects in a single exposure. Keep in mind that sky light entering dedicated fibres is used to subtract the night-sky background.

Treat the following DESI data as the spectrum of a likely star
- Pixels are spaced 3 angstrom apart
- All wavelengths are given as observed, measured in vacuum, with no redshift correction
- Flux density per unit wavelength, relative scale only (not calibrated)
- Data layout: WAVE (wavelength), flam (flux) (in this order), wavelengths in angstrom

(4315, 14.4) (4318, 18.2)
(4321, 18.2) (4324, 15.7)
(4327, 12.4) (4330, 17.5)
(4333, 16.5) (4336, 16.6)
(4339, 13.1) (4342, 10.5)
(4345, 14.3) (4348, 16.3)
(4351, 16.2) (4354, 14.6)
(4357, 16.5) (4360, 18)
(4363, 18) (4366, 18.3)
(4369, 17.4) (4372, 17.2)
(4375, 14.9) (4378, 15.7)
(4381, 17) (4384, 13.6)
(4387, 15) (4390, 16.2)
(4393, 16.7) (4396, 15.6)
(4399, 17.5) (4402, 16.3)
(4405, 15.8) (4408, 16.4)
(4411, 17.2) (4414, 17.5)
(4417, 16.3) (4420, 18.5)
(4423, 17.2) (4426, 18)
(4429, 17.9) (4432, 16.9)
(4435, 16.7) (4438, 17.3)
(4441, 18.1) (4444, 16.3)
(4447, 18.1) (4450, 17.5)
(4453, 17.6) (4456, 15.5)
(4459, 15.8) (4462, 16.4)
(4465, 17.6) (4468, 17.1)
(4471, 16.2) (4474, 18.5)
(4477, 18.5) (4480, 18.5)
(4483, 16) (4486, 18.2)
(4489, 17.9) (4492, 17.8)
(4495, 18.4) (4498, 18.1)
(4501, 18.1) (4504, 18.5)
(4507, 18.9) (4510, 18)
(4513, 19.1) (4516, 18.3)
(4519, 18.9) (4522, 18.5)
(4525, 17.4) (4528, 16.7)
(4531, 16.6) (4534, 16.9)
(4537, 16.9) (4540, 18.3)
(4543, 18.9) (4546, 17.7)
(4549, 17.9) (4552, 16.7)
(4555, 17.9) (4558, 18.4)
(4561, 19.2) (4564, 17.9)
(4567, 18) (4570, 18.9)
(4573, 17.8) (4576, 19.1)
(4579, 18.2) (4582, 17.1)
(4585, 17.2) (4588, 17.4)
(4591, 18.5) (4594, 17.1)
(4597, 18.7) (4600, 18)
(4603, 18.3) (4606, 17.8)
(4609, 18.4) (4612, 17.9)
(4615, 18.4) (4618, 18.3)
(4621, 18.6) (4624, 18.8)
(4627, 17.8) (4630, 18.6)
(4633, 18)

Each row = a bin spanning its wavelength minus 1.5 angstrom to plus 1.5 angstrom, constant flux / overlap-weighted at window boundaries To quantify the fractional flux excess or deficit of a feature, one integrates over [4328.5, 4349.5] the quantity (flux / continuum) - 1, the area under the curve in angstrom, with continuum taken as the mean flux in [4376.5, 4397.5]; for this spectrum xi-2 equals -1.0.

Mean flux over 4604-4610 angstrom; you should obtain 18.1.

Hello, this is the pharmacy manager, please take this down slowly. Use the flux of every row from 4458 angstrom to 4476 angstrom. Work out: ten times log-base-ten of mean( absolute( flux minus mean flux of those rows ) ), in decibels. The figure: -1.0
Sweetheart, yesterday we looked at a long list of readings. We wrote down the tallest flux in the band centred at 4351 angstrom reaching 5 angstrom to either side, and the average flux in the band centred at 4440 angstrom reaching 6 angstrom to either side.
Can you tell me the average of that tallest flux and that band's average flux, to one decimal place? 16.7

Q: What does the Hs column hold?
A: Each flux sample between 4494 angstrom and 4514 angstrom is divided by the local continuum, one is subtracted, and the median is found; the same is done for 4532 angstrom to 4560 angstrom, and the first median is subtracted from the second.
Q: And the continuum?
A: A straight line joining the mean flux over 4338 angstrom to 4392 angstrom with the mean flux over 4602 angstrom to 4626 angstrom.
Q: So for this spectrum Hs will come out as -0.07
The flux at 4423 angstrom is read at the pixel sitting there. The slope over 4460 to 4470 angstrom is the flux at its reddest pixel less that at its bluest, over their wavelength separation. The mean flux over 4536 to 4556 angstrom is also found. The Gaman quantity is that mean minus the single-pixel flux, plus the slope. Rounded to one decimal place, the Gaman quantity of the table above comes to 0.7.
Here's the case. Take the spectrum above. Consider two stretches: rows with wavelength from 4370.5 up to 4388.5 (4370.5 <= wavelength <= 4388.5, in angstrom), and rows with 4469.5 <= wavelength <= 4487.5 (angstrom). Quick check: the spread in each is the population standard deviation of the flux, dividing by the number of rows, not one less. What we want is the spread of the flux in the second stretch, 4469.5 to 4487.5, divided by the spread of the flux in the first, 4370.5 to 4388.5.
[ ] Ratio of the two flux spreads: 0.88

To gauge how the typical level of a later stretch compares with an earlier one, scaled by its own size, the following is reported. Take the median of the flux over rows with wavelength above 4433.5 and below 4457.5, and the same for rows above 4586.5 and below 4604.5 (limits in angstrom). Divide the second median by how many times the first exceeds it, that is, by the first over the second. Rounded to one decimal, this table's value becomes 18.9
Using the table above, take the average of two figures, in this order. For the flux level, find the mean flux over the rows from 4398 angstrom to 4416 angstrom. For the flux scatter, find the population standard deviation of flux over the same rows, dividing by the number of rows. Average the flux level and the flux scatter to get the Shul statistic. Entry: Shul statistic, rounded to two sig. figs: 8.7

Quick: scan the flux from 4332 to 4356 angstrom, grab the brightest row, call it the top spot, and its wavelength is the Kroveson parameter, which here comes 4336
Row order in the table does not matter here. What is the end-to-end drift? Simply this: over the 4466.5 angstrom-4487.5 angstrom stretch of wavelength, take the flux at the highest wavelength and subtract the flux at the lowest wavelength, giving 1.1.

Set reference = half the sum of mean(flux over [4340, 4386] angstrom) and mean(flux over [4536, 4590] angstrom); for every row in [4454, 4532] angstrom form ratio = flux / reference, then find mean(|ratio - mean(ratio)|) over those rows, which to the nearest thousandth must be 0.052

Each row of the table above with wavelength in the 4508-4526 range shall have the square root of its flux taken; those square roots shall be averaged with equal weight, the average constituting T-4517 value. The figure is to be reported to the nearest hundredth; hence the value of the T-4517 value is 4.29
